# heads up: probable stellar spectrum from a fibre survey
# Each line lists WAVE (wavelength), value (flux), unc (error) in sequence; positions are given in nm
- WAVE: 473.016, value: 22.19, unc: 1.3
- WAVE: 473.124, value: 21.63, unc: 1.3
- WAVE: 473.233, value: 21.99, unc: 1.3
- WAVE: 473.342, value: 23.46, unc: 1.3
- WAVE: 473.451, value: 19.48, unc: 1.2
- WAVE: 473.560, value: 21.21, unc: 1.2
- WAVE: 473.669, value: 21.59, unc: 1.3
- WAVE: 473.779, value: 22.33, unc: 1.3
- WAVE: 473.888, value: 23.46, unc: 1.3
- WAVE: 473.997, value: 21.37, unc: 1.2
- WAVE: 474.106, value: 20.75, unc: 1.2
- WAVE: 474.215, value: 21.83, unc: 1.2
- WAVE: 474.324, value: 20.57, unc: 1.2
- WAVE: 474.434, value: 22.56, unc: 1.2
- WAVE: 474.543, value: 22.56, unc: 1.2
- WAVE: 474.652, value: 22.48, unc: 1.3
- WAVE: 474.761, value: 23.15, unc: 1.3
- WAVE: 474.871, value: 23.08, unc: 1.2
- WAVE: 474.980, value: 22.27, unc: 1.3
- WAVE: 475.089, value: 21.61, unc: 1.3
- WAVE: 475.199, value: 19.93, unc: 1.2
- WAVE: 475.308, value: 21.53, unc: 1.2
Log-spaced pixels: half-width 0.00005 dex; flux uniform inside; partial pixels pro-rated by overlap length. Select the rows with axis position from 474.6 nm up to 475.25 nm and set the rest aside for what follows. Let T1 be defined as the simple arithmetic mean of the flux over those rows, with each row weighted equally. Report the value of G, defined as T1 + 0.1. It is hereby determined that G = 22.2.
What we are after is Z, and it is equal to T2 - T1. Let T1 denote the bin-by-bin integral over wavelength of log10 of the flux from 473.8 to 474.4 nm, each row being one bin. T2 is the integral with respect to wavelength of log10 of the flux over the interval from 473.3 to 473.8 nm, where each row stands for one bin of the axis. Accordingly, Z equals -0.14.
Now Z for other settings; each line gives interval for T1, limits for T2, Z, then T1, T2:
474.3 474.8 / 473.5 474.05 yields 0.06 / 0.67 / 0.737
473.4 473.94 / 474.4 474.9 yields -0.04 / 0.72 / 0.679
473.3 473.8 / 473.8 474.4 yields 0.14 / 0.66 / 0.801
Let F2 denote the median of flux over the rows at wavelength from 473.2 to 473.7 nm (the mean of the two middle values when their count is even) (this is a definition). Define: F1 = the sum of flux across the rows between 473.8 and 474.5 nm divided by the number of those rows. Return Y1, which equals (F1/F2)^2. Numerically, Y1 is 1.02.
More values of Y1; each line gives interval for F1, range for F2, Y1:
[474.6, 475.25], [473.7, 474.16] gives 1.02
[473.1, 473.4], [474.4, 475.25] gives 0.99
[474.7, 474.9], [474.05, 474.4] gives 1.24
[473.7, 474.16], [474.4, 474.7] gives 0.95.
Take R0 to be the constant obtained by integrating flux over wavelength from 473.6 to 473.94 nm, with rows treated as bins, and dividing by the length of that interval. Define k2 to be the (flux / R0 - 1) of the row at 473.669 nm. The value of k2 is -0.034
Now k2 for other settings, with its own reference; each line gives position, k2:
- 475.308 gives -0.037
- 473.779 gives -0.001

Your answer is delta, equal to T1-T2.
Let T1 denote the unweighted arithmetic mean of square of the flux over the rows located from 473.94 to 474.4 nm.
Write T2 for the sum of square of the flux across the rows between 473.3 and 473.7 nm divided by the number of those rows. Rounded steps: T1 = 447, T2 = 461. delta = -15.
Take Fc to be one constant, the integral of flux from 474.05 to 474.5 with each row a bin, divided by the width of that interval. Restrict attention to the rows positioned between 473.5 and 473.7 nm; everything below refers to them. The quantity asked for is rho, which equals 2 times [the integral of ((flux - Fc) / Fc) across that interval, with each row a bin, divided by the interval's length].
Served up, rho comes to -0.01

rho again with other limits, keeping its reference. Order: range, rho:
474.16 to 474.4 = -0.01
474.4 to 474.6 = 0.10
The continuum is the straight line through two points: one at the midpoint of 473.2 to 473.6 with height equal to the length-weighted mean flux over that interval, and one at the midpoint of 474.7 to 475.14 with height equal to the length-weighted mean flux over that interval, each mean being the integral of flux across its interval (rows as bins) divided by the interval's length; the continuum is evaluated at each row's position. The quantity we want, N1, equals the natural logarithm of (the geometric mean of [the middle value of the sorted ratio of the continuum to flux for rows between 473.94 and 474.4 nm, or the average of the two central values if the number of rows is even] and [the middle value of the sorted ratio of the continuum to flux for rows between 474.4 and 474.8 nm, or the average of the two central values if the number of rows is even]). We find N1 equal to 0.014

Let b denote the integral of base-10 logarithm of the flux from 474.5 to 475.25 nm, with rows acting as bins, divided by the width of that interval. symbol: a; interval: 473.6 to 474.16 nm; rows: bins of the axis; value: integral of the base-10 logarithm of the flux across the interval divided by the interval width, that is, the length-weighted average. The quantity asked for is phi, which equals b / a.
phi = 1.005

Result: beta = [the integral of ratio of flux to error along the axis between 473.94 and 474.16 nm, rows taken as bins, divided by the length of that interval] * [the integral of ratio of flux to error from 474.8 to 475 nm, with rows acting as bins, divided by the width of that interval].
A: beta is 322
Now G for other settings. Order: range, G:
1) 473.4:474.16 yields 21.6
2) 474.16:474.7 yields 22.1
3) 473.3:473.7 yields 21.5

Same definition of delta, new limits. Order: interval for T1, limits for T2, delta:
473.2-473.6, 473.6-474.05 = -27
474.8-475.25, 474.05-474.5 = 13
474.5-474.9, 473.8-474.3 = 42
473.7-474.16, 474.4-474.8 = -31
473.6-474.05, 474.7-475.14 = -15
